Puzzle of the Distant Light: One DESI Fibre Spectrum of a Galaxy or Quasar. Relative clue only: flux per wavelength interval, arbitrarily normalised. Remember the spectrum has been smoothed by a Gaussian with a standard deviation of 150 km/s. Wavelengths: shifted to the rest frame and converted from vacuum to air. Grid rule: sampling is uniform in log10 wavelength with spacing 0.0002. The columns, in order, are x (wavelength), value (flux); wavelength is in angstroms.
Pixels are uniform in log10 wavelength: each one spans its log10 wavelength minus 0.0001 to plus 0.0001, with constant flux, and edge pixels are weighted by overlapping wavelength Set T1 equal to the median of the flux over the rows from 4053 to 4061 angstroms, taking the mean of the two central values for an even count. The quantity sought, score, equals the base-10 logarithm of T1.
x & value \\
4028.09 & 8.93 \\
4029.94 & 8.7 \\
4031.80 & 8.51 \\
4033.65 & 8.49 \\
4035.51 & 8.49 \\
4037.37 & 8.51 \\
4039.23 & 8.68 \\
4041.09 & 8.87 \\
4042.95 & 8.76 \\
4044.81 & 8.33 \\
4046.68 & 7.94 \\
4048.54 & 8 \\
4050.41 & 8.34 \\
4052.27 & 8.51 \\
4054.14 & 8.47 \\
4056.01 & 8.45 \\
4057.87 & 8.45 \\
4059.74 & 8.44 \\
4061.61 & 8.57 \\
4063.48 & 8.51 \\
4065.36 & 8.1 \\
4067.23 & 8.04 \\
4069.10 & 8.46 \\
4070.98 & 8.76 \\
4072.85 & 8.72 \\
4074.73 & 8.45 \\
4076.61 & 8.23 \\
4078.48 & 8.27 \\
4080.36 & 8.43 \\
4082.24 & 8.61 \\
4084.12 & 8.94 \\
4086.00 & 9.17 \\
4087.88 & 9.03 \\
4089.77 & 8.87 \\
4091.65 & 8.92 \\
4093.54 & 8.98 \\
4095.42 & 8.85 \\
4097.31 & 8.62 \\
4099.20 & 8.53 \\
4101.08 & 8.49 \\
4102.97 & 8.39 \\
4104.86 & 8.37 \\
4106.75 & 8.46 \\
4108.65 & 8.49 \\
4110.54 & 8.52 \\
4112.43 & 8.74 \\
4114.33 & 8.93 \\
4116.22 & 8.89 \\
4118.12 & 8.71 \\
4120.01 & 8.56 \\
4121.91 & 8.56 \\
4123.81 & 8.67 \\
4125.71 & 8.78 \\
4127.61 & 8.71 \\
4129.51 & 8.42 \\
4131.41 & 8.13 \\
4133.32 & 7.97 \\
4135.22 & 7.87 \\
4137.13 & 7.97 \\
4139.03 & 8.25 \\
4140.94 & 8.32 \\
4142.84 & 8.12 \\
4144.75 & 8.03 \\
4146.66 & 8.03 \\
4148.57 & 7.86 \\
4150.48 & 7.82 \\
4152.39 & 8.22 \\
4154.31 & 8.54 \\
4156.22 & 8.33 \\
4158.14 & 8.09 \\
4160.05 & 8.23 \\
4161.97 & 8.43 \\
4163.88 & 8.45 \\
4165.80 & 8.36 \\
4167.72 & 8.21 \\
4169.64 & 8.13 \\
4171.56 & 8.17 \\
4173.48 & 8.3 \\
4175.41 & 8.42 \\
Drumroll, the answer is 0.927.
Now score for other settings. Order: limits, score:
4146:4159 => 0.908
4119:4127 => 0.935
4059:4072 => 0.927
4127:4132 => 0.925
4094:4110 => 0.929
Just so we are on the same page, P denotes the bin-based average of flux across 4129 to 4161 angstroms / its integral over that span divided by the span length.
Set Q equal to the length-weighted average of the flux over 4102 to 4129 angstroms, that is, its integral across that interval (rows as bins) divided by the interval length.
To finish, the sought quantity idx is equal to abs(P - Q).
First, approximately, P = 8.13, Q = 8.62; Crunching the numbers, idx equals 0.50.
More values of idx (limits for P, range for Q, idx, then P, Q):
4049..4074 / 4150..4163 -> 0.18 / 8.44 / 8.25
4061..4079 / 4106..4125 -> 0.24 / 8.41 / 8.65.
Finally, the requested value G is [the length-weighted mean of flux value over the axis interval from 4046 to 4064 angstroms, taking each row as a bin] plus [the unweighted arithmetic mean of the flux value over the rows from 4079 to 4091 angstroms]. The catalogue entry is 17.2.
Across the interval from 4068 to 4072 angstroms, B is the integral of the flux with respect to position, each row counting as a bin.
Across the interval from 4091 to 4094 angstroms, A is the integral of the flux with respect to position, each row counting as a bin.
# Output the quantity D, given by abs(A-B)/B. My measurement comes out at 0.22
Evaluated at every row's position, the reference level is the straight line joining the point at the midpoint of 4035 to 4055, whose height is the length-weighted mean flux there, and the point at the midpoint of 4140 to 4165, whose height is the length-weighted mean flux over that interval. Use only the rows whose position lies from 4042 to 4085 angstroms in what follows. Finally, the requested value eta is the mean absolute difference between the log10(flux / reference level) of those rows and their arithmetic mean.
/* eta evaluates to 0.010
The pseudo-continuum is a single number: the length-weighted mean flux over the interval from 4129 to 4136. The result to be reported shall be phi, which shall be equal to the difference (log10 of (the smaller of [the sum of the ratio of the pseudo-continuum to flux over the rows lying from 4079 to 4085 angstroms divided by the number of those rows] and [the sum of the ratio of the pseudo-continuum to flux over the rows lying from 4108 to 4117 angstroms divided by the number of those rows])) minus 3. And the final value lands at -3.03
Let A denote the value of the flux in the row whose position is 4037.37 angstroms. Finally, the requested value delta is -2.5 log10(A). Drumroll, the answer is -2.32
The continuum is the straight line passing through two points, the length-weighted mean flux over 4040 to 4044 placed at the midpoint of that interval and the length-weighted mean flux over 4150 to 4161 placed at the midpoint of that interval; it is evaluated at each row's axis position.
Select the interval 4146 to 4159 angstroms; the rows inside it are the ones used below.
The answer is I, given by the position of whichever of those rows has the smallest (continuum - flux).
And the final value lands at 4154.31 angstroms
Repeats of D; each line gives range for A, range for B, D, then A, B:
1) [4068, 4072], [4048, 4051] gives 0.40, 34.4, 24.5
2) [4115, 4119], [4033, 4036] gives 0.39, 35.3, 25.5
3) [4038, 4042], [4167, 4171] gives 0.07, 35.0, 32.7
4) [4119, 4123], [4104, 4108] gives 0.02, 34.3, 33.6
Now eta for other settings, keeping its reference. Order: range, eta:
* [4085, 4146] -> 0.013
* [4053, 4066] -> 0.005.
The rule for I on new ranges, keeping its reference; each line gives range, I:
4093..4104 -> 4093.54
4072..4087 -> 4086.00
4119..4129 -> 4125.71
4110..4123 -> 4114.33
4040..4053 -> 4041.09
